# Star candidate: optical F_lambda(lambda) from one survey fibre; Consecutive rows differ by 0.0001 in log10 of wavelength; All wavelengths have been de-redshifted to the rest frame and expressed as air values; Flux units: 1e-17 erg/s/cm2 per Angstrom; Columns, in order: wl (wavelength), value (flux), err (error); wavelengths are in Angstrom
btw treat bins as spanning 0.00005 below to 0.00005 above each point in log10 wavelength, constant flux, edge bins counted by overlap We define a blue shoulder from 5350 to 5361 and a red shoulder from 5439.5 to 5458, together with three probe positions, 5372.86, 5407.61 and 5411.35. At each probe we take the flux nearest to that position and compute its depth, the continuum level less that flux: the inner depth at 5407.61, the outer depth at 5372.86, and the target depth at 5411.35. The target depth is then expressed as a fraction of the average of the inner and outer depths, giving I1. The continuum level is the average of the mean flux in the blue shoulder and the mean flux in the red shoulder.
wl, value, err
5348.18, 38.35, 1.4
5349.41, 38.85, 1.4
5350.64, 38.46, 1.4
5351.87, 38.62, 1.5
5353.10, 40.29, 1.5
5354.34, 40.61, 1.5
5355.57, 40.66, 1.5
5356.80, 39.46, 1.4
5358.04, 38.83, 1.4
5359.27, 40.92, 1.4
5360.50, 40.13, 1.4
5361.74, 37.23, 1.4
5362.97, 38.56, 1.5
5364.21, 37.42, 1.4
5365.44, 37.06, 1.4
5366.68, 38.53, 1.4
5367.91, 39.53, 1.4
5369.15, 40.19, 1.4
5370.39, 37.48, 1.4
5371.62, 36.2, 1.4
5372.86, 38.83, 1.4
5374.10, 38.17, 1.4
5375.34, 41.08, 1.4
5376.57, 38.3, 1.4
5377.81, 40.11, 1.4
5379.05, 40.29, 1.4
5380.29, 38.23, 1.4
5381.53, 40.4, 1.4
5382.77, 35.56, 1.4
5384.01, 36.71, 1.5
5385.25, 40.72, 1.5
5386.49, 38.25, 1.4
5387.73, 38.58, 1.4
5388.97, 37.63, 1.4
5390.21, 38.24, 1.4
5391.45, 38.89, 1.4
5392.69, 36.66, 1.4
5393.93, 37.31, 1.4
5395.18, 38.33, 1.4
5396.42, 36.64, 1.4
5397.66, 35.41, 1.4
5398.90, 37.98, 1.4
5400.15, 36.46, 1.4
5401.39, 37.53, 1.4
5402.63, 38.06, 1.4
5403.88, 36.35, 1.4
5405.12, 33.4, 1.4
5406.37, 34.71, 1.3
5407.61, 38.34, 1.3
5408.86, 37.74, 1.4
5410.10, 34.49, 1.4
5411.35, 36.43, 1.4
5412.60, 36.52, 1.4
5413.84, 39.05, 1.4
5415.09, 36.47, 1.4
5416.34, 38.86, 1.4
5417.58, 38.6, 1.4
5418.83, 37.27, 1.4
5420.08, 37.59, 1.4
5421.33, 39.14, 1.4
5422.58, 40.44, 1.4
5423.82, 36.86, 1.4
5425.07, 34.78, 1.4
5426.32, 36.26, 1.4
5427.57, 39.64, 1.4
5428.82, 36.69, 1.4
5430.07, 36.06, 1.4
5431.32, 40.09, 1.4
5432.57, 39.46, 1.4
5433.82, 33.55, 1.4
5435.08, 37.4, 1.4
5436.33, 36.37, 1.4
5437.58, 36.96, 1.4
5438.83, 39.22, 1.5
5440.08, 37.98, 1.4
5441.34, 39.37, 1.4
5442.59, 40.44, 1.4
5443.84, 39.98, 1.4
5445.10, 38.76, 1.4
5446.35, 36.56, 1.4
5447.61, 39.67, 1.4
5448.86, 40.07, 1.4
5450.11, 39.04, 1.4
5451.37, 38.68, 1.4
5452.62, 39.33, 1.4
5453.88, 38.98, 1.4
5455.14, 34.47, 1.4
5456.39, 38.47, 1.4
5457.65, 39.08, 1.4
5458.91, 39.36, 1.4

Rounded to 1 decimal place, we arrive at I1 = 4.2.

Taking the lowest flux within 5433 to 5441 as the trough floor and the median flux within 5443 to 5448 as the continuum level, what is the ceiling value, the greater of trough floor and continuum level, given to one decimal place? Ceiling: 39.2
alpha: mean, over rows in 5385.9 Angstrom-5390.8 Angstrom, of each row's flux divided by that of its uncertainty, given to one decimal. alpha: 27.3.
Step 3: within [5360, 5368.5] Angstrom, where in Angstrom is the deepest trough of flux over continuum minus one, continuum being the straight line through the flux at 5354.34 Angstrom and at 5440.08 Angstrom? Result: 5365.44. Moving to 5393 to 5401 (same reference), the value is 5397.66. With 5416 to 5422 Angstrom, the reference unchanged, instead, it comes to 5418.83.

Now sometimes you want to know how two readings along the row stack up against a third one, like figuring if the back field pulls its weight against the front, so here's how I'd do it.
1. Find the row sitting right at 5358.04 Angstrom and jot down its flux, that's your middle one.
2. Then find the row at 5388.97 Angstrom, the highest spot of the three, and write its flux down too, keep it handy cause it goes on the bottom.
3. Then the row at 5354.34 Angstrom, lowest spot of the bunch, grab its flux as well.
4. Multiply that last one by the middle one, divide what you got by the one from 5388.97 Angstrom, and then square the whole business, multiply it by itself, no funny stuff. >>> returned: 1756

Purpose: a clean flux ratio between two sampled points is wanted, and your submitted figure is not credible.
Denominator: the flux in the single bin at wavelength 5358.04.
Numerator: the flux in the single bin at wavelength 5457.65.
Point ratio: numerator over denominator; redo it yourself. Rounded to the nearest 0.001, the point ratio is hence 1.006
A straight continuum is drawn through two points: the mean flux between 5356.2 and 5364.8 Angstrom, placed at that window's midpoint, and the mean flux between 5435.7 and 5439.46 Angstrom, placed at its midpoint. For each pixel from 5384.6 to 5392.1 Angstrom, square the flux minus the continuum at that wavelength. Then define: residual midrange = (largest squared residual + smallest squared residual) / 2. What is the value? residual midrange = 2.5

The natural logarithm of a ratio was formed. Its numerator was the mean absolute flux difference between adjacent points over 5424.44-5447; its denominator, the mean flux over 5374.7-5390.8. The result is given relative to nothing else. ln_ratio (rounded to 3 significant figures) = -2.96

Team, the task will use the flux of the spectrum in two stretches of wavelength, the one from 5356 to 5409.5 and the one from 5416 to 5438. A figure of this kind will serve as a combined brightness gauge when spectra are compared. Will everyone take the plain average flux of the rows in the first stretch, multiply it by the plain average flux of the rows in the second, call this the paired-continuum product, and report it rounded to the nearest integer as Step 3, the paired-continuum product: 1429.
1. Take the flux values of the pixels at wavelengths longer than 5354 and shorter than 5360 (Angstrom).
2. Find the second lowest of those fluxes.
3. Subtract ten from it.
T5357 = 29.5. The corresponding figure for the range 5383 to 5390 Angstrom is 27.6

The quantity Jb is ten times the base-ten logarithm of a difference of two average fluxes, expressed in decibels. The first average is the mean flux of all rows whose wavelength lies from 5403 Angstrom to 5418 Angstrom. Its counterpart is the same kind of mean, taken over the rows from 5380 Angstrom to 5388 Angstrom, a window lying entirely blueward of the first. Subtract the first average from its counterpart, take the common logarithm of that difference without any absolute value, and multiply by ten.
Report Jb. 2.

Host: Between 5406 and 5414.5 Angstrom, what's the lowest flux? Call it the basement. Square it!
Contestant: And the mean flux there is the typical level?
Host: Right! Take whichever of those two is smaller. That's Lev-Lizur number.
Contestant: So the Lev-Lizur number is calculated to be 36.8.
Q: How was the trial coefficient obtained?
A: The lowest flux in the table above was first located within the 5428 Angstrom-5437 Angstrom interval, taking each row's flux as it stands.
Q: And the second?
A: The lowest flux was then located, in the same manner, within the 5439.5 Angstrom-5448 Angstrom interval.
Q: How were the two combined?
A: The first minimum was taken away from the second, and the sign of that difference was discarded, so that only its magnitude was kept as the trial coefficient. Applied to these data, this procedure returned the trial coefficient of 3.0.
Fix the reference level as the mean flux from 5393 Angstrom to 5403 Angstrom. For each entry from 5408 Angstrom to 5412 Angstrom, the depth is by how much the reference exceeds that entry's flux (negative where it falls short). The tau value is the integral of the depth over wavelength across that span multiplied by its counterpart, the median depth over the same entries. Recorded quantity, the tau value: 3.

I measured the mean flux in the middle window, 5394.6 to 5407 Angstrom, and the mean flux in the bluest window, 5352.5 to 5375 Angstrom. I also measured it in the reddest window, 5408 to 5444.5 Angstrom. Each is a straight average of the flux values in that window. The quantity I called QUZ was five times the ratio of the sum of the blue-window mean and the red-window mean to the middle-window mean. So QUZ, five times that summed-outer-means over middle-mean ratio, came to 10.50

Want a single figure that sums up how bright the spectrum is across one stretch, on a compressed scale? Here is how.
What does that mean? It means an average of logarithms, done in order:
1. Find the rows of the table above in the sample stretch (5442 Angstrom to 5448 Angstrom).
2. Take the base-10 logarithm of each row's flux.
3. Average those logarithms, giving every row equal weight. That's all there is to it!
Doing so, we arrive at 1.59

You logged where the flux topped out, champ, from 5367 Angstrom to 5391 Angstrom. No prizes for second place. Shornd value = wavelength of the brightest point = 5375.34 Angstrom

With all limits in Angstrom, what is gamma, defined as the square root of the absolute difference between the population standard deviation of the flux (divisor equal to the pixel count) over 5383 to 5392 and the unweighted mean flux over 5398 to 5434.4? 6.00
